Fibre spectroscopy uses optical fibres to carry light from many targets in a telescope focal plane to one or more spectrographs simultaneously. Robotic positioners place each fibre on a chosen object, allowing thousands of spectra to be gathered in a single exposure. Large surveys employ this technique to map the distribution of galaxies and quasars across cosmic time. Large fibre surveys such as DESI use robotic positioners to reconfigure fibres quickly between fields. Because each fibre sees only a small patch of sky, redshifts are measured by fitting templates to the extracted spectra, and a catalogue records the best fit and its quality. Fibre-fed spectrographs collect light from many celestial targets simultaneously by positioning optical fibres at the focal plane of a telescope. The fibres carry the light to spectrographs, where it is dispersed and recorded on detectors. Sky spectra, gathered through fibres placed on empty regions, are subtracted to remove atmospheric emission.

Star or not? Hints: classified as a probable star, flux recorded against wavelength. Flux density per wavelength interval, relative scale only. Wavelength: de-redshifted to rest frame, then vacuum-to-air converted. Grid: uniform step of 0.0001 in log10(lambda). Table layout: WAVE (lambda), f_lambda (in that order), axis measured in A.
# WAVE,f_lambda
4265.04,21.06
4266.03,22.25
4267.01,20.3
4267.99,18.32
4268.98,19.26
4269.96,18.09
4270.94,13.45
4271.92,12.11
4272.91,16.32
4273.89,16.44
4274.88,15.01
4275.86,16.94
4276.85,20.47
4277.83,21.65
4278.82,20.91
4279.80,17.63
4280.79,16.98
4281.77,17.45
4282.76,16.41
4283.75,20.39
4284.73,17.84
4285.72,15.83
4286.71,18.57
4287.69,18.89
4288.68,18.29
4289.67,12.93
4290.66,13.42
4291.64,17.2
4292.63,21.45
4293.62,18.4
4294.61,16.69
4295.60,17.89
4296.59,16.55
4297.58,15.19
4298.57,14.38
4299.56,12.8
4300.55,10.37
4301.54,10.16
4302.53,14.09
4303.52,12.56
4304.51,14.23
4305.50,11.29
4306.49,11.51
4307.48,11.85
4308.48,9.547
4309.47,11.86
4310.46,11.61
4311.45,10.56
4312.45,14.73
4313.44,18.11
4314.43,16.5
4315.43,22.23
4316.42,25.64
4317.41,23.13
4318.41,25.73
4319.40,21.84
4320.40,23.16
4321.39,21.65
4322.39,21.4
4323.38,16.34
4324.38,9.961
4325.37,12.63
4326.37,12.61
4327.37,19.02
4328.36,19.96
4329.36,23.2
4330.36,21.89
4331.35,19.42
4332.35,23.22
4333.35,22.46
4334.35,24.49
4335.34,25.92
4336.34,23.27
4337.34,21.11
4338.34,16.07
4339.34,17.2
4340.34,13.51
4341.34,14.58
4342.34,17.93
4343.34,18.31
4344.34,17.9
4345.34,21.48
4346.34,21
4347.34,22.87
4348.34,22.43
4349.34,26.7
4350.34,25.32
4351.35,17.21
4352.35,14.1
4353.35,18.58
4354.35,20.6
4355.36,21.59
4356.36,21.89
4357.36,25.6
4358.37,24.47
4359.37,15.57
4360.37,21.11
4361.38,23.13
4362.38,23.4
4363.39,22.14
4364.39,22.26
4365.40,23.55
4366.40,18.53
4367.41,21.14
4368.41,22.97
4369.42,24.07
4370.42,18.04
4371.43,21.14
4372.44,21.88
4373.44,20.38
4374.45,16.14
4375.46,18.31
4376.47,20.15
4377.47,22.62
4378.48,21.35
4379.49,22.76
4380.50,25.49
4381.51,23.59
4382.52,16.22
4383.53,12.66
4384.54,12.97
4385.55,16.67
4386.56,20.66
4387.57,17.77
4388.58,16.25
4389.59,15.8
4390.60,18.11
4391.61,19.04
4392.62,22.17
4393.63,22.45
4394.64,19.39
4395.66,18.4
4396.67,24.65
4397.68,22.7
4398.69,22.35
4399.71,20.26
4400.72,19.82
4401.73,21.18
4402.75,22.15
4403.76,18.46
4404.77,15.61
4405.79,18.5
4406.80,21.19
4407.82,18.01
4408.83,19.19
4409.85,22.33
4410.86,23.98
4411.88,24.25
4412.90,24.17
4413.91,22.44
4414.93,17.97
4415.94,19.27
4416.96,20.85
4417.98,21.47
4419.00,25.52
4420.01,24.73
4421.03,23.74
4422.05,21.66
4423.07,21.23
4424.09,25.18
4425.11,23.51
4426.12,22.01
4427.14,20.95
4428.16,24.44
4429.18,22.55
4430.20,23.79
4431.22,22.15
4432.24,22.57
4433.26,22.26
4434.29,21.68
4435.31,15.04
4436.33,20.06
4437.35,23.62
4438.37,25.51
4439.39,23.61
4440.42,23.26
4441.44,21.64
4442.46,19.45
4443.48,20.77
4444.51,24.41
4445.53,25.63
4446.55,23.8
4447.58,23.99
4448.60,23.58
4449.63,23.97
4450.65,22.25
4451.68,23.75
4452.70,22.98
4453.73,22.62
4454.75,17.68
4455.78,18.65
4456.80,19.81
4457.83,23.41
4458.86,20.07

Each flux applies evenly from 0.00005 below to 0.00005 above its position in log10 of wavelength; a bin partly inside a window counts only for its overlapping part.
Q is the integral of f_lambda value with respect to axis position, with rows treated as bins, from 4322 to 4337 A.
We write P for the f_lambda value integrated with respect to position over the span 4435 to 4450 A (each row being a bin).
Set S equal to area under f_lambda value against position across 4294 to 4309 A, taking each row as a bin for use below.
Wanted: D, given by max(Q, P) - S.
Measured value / 140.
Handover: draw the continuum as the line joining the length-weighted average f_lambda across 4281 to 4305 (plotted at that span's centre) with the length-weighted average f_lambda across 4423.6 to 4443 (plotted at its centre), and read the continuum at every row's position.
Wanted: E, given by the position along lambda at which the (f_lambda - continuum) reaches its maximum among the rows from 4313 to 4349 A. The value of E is 4316.42 A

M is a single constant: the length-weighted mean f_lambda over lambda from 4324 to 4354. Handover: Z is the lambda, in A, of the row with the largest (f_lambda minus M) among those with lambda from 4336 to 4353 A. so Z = 4349.34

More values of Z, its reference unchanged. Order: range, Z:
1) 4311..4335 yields 4318.41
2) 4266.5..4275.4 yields 4267.01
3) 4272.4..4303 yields 4277.83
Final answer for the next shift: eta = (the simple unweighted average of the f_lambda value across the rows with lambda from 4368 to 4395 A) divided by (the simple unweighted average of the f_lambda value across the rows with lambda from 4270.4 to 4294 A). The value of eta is 1.13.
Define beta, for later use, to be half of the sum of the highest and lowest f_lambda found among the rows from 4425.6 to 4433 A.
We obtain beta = 23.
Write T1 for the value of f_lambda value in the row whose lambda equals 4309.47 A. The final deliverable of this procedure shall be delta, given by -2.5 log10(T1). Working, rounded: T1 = 11.86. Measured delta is -2.7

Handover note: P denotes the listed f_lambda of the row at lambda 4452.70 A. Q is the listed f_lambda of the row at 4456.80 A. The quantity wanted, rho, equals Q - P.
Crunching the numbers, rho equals -3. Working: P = 22.98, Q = 19.81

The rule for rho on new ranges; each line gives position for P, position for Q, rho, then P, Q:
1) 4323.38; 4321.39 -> 5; 16.34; 21.65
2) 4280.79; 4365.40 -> 7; 16.98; 23.55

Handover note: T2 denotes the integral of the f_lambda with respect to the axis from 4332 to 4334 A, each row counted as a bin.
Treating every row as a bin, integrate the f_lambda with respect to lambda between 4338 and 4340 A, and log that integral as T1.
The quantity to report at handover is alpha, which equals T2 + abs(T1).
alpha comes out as 79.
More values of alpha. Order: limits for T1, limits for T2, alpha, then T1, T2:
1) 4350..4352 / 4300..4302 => 61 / 41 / 21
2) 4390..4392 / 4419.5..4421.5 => 86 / 37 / 49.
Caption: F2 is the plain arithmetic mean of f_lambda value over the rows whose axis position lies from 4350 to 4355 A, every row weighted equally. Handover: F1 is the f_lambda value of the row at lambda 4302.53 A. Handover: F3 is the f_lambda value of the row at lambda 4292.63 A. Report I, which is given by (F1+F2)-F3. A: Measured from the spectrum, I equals 12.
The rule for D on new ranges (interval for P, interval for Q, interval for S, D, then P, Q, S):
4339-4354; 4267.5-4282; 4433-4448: -45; 290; 252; 334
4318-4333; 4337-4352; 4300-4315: 103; 292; 293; 190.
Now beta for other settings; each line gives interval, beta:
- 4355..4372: 21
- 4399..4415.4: 20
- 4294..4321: 18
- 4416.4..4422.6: 23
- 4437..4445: 22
